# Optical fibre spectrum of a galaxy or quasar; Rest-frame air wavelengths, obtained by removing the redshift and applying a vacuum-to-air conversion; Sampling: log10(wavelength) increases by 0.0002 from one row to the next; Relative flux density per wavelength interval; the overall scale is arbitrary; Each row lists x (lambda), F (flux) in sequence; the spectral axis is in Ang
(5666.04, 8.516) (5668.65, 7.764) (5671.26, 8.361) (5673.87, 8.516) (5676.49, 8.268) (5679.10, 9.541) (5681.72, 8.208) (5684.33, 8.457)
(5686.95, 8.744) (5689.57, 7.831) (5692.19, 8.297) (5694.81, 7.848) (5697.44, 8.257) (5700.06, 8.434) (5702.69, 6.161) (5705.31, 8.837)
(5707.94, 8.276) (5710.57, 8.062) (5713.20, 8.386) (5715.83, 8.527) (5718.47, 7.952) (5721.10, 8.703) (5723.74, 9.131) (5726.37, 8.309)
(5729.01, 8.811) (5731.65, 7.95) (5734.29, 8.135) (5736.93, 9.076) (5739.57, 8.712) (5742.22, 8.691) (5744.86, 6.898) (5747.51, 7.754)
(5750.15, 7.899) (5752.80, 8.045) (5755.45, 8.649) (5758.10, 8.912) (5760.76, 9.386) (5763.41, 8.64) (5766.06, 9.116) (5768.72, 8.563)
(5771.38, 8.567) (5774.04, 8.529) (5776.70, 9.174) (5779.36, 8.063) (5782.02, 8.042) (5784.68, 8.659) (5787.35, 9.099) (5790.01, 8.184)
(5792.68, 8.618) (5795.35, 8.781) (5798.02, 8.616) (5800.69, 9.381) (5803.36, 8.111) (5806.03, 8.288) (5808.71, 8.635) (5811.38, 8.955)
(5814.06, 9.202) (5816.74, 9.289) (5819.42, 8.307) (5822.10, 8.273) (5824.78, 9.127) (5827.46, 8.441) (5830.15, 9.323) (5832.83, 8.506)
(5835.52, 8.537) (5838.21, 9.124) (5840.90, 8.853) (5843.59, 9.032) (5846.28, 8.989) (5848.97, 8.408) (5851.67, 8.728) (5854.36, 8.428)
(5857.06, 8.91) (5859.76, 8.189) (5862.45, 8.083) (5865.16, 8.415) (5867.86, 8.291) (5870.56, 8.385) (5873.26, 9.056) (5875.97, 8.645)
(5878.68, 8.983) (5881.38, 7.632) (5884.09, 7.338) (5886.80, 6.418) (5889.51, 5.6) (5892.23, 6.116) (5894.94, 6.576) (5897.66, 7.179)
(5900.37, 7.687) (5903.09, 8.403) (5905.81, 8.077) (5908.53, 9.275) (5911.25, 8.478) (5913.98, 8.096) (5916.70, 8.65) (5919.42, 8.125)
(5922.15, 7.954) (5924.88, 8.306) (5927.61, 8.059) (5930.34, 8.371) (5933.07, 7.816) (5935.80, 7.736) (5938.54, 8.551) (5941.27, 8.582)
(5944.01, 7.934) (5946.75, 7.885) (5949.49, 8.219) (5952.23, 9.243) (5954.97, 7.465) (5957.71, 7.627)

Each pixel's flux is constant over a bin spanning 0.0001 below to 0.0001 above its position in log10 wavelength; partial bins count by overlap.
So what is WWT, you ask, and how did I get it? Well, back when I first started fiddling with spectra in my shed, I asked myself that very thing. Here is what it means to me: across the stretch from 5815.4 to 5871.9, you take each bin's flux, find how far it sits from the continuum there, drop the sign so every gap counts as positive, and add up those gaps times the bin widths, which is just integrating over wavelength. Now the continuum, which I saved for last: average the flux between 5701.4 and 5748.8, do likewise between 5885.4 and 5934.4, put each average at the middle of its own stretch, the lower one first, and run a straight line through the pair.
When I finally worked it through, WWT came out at 41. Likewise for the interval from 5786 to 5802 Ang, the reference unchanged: 12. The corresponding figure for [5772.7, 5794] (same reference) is 10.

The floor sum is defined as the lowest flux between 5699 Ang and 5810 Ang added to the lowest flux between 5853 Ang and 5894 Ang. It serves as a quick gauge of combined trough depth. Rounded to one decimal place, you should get 11.8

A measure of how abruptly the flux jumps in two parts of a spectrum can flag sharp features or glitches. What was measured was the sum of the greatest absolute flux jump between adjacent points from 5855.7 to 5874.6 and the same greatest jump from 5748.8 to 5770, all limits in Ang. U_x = 1.47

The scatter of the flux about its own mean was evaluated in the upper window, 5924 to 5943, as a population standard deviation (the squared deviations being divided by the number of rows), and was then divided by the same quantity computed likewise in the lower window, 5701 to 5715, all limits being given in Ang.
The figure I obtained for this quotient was 0.34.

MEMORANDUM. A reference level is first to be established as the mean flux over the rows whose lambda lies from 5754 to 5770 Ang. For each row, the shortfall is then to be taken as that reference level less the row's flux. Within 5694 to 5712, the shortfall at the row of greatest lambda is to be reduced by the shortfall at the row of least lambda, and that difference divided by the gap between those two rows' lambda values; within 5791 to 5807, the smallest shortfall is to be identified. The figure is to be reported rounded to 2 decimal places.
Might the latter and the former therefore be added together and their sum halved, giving -0.26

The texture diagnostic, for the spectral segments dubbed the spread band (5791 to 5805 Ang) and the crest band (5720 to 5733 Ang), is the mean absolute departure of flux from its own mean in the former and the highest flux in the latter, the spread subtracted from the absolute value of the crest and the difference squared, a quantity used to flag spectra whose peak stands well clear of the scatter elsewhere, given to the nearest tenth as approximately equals 77.9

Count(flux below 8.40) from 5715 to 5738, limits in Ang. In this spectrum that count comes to 4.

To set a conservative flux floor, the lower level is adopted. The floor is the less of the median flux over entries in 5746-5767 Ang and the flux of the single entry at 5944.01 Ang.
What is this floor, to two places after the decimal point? 7.93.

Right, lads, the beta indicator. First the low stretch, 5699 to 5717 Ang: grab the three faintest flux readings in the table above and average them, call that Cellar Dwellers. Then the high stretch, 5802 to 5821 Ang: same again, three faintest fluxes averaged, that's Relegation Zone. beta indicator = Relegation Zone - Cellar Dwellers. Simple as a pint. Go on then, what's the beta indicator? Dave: 0.74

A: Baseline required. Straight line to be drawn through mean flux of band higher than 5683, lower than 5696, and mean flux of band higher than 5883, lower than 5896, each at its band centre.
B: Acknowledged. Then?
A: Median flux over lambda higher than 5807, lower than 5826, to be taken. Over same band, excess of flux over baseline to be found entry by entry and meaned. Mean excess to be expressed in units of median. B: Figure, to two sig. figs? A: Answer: 0.20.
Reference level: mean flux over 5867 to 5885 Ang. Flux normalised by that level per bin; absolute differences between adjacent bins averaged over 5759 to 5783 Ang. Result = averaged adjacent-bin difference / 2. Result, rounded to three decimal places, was 0.027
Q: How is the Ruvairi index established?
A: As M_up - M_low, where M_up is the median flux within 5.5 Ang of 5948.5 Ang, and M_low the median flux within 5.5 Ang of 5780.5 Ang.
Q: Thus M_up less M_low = -0.3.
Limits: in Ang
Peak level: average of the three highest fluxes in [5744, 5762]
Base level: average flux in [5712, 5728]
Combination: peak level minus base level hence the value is 0.48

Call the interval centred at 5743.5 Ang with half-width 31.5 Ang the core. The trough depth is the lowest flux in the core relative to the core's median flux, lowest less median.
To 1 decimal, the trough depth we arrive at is -1.7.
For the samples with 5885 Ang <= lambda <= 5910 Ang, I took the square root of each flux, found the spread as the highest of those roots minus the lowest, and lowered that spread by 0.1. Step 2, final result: 0.58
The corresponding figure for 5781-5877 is 0.13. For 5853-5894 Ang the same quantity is 0.54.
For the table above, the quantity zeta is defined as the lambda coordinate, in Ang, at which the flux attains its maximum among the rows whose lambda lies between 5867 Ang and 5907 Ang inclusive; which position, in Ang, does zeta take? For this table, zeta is 5873.26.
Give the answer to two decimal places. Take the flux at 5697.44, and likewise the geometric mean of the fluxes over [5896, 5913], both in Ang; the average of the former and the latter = 8.21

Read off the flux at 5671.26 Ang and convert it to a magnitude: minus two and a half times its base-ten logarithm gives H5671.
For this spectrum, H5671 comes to -2.31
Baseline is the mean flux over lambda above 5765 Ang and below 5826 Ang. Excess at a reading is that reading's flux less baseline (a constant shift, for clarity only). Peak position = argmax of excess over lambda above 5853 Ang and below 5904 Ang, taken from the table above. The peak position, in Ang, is 5873.26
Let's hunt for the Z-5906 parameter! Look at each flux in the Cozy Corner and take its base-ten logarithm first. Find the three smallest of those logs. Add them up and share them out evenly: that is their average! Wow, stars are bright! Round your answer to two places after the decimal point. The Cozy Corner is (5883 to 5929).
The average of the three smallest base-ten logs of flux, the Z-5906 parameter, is 0.78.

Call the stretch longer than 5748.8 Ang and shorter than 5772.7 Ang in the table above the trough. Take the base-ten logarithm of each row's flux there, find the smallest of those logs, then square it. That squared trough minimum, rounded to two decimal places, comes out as 0.81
